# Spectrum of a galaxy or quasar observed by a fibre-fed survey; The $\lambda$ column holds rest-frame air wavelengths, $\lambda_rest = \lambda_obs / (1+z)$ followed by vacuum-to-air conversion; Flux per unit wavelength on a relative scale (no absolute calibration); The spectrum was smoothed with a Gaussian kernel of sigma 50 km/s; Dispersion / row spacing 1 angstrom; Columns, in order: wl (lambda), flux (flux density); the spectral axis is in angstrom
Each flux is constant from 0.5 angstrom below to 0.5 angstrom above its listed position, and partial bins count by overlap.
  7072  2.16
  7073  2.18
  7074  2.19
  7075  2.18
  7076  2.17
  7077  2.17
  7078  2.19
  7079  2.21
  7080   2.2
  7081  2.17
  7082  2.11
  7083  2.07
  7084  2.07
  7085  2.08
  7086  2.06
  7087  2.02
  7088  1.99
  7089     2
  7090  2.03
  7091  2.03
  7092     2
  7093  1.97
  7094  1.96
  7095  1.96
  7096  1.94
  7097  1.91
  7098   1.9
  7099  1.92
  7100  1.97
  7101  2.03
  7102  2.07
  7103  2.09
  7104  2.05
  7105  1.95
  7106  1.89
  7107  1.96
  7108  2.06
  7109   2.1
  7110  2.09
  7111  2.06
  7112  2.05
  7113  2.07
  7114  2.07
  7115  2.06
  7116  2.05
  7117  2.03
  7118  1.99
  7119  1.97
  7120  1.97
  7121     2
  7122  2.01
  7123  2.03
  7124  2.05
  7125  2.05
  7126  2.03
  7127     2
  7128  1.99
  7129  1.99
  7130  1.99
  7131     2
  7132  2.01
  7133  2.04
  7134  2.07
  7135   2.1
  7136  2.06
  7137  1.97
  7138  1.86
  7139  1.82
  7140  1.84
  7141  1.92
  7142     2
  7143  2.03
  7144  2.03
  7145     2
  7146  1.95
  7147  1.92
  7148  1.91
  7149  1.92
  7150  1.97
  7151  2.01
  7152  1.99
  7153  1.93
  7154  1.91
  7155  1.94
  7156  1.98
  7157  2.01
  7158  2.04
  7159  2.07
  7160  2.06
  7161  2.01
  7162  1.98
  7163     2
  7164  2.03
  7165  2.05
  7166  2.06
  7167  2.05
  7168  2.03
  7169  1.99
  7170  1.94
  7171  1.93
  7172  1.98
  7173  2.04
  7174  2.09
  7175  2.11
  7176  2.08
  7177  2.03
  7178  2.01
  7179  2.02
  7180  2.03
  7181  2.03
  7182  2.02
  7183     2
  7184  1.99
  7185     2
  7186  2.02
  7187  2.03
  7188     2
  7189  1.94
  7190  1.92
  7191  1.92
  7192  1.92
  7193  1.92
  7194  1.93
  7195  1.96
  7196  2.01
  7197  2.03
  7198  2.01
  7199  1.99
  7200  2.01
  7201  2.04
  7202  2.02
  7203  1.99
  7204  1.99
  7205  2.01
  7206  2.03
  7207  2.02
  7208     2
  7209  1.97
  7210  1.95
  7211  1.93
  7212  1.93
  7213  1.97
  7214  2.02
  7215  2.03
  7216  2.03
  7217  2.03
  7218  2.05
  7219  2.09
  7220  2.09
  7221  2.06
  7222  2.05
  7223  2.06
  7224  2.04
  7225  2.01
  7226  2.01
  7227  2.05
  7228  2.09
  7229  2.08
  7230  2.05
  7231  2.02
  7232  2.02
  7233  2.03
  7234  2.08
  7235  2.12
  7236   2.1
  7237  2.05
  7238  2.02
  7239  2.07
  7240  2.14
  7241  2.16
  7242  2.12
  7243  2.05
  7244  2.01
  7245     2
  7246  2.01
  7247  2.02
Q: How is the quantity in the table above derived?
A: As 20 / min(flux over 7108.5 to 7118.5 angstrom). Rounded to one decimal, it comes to 10.1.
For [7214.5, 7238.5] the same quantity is 10.0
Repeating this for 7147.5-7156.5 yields 10.5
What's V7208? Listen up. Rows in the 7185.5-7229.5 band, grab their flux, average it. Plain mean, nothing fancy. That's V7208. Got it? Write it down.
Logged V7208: 2.01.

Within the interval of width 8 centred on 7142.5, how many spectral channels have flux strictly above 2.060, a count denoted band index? 0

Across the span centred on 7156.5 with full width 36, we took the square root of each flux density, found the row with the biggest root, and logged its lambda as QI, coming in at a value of 7174 angstrom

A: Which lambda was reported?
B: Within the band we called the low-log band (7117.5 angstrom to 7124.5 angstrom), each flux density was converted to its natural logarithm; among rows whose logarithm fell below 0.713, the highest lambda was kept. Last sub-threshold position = 7123 angstrom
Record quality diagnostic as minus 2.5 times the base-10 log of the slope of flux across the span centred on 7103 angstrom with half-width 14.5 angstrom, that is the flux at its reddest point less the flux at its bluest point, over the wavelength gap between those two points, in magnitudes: 7.43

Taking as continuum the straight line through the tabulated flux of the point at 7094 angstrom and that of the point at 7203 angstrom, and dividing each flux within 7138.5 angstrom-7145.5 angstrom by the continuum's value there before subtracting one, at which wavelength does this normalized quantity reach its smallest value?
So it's 7139 angstrom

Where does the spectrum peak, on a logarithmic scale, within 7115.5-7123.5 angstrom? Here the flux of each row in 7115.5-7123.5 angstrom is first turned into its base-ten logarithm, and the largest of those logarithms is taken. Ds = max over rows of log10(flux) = 0.312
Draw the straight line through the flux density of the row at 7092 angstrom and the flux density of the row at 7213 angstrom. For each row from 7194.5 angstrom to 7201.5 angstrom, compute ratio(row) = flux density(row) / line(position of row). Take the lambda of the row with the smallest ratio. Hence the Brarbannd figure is 7195 angstrom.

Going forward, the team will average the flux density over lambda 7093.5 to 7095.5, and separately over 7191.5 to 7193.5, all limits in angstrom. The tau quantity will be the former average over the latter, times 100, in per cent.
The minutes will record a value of 102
